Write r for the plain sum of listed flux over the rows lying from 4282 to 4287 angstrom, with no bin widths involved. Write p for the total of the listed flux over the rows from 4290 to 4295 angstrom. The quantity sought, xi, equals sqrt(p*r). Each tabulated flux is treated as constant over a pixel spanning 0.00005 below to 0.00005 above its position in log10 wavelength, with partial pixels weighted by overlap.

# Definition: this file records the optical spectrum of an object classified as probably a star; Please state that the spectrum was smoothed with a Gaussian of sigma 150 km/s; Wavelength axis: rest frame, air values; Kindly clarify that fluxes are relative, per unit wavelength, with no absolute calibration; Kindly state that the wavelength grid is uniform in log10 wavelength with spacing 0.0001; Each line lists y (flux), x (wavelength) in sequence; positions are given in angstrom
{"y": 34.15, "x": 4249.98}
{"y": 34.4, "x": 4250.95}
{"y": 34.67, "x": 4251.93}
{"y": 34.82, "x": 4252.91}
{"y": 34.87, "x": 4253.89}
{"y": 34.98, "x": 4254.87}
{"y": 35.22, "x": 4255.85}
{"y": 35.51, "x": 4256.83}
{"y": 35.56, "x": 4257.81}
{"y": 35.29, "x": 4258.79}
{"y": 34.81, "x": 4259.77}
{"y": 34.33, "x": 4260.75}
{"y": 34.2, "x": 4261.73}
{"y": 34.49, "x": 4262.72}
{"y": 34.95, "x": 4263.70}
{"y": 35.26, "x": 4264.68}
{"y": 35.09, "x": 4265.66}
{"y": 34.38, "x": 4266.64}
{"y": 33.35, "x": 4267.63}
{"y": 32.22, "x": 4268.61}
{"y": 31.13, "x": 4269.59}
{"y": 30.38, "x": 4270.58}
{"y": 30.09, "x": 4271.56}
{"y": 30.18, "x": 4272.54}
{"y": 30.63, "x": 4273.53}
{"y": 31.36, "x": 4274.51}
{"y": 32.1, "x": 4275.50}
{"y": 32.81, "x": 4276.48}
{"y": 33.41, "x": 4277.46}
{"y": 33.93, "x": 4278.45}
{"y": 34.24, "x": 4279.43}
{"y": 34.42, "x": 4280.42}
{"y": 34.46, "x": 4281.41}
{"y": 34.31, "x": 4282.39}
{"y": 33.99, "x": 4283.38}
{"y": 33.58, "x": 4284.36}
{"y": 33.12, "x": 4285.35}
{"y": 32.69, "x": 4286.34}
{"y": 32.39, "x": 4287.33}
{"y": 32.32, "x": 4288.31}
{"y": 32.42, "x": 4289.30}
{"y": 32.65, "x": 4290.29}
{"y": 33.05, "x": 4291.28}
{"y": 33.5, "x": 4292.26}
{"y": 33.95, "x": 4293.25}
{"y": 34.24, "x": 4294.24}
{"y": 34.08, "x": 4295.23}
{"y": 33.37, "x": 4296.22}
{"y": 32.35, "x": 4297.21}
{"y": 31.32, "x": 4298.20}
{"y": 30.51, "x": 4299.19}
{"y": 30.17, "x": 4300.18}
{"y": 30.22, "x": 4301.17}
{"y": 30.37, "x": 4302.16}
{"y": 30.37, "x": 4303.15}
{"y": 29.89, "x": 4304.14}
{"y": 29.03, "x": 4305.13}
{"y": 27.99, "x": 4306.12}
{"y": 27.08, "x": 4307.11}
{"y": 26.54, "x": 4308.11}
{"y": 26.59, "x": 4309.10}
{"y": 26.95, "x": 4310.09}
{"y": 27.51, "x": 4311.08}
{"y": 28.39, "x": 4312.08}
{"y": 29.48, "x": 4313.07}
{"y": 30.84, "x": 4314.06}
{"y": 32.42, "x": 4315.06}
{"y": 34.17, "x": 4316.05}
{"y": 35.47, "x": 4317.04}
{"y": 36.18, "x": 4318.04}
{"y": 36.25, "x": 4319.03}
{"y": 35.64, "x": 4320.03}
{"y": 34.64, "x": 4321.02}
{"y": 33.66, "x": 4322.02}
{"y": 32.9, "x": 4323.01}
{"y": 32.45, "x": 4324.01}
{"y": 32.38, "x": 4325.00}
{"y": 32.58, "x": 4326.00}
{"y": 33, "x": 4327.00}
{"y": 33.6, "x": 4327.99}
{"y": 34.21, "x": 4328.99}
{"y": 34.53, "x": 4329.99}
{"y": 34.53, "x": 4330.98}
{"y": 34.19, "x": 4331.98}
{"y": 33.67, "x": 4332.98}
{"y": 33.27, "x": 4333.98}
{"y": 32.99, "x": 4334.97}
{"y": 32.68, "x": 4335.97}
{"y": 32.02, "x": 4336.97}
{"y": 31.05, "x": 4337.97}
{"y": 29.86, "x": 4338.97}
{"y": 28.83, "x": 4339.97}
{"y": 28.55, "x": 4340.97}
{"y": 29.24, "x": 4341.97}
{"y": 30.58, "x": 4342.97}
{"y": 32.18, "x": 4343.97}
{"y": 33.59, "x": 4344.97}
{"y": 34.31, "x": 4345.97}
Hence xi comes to 168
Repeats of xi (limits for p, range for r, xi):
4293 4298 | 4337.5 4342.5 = 157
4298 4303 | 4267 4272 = 155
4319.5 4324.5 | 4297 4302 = 162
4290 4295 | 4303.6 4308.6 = 153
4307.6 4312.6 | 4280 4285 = 152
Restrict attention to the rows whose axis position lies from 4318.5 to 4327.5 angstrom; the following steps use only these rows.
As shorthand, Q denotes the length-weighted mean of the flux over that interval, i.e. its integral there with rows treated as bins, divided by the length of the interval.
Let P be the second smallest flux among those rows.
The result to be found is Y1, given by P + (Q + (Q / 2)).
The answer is 83.1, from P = 32.45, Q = 33.7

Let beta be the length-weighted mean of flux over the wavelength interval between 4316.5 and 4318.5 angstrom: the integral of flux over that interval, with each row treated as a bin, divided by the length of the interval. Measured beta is 35.7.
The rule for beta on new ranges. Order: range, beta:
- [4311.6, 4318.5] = 32.4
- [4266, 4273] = 31.8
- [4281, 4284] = 34.3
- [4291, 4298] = 33.4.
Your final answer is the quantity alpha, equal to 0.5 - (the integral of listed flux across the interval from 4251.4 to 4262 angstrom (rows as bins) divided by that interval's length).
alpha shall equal -34.4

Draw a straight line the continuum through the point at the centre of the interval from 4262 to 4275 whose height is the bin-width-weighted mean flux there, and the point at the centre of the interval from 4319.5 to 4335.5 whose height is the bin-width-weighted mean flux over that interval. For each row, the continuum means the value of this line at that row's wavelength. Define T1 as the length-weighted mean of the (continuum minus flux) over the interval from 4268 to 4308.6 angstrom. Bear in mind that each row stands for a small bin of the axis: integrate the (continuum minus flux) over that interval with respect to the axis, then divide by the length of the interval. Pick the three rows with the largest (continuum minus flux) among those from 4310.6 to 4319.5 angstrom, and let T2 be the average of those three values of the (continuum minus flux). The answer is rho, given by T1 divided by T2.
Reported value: 0.2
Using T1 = 1.1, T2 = 5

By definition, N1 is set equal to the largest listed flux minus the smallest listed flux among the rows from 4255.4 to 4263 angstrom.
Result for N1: 1.4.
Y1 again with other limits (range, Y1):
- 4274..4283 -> 82.3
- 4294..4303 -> 77.8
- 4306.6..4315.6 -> 69.3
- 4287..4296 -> 82.2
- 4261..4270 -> 83.1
